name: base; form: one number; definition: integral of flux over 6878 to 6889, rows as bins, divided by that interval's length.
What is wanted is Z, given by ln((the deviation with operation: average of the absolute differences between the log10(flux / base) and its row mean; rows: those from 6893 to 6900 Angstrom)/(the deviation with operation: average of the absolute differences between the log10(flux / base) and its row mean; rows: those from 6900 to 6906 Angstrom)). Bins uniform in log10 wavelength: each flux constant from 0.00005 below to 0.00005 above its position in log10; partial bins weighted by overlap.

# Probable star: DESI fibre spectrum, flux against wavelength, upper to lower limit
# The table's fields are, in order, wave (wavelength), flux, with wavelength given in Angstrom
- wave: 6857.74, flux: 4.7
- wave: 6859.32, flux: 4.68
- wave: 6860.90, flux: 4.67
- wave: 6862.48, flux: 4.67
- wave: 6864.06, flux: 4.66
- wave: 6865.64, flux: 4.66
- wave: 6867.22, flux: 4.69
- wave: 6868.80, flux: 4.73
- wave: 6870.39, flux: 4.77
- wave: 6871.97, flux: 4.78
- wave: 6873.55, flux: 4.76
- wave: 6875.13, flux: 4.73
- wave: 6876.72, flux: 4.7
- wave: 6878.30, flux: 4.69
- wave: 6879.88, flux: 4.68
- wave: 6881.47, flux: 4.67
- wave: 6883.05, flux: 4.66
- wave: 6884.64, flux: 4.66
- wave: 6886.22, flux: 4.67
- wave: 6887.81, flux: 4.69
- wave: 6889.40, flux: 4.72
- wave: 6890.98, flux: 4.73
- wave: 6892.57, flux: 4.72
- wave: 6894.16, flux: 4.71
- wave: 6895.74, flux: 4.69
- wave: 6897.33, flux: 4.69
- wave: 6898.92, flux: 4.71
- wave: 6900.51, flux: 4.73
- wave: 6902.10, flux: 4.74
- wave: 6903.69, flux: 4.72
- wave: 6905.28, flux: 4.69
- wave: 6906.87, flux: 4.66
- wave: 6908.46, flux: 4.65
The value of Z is -0.4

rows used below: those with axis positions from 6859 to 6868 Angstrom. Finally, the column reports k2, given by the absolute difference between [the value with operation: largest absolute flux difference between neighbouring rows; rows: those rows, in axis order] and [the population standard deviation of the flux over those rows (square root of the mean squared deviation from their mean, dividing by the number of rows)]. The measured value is 0.019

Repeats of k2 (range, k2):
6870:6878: 0.001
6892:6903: 0.003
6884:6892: 0.003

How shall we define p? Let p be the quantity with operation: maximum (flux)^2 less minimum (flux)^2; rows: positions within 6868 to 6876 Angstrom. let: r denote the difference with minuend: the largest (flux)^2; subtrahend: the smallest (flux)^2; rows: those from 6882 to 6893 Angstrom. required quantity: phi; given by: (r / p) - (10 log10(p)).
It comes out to 4.6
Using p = 0.48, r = 0.66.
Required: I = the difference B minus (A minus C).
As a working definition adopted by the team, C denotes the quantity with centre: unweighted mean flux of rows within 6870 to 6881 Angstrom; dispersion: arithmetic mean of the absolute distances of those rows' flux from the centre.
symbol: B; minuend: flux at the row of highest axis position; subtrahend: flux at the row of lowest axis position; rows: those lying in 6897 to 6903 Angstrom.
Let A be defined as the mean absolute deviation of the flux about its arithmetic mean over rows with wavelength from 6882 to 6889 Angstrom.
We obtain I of 0.074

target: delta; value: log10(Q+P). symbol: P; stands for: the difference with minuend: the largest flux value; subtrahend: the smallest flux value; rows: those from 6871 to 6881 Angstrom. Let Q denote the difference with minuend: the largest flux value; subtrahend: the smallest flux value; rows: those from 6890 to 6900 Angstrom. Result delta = -0.85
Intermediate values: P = 0.10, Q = 0.040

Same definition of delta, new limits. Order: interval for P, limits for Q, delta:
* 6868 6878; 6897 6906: -0.89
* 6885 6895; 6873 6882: -0.82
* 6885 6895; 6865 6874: -0.74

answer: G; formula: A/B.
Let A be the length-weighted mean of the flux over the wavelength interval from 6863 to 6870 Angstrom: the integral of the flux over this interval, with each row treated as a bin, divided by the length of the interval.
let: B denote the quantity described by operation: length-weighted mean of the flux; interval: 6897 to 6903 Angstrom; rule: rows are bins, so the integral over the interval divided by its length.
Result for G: 0.99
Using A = 4.69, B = 4.72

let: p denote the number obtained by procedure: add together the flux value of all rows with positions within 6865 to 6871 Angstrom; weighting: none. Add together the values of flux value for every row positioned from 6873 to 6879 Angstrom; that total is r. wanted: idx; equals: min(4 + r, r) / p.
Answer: 1.00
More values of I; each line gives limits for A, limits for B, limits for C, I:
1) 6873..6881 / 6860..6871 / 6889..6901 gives 0.086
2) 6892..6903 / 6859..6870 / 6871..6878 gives 0.063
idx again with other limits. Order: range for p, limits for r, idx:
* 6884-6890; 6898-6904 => 1.01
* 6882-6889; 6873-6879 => 1.01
